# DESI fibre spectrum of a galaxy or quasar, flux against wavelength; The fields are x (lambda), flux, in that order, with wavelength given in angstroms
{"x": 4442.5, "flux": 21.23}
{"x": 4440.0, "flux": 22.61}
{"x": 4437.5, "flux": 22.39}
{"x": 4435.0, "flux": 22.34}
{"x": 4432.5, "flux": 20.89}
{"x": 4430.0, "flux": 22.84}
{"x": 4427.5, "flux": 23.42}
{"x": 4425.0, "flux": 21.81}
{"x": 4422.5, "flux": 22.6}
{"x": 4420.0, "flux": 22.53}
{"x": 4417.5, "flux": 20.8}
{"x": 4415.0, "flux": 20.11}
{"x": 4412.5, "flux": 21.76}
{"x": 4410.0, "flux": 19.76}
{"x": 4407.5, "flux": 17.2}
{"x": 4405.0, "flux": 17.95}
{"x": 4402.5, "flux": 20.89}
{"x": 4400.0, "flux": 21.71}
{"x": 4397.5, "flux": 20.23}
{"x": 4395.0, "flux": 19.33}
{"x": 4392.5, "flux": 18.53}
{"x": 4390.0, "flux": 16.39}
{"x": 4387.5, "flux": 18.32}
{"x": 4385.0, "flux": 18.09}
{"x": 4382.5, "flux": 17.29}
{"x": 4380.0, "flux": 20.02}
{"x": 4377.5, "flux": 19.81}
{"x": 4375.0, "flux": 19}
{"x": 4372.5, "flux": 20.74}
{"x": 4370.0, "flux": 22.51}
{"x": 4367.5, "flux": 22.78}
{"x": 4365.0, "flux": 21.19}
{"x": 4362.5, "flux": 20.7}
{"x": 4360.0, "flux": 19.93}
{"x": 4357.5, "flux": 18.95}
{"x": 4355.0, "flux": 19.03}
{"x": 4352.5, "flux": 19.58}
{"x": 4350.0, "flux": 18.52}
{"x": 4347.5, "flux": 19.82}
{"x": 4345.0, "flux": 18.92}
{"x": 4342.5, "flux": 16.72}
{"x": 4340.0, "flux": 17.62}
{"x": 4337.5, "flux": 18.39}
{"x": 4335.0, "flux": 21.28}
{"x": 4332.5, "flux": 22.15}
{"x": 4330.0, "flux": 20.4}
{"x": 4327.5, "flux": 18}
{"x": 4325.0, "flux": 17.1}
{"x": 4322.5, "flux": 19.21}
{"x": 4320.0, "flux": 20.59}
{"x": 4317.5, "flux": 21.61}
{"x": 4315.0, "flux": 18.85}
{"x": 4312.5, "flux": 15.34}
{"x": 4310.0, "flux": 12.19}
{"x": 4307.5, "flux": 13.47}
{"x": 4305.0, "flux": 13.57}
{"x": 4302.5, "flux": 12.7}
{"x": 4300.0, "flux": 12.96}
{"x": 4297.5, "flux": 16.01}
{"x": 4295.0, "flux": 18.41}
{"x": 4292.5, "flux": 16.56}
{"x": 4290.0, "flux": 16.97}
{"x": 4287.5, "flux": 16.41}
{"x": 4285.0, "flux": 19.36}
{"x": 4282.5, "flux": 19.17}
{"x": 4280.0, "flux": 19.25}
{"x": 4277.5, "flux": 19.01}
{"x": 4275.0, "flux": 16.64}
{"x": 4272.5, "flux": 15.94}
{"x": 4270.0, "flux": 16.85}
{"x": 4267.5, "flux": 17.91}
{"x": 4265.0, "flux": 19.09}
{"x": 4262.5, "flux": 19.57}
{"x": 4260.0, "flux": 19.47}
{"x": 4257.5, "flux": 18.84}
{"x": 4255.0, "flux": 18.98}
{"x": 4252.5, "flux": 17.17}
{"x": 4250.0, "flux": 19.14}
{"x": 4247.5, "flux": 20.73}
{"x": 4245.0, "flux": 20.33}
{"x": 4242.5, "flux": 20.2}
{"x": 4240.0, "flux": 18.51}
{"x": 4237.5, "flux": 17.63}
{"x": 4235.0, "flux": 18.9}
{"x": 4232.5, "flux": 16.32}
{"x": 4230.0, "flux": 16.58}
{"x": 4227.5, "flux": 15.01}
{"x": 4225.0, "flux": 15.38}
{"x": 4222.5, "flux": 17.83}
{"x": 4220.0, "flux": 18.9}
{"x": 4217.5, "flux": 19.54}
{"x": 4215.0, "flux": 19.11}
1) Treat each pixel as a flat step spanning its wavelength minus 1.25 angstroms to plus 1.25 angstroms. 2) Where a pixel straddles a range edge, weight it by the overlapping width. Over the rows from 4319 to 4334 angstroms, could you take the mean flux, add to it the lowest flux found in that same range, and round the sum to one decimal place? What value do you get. 36.7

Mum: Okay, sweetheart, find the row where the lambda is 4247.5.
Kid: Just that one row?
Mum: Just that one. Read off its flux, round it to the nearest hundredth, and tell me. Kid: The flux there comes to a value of 20.73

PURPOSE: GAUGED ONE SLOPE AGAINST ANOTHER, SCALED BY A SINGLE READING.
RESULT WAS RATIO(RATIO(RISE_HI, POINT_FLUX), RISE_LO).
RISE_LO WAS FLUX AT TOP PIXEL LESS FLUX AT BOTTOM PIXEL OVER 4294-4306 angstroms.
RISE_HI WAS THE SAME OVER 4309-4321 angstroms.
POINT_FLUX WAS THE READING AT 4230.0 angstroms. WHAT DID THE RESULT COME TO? -0.10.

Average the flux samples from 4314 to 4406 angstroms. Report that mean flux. 19.5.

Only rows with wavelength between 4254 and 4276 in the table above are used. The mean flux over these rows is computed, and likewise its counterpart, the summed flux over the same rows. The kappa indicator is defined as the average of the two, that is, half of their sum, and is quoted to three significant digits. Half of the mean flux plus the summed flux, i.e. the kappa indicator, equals 90.7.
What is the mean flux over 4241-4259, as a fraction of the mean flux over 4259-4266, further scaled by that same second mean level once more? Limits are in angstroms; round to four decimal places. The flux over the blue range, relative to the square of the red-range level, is 0.0515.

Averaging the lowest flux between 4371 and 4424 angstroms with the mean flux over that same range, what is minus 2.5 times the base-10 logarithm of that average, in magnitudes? -3.14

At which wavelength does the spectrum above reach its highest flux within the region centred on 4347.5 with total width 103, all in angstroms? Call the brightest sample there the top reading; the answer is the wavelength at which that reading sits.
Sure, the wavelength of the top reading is 4367.5 angstroms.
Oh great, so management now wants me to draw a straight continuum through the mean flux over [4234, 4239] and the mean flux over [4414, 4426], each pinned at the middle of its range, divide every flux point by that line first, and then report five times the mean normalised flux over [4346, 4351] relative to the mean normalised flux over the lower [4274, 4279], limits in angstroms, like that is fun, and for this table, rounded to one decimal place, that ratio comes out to 5.0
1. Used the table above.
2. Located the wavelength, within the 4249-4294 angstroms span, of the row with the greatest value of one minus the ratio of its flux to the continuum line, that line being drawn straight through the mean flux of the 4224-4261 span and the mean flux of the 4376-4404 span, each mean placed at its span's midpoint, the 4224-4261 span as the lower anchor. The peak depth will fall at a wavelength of 4272.5 angstroms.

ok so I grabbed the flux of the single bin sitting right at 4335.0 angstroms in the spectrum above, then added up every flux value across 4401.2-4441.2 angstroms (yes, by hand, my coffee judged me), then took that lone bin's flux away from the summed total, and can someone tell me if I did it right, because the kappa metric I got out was 319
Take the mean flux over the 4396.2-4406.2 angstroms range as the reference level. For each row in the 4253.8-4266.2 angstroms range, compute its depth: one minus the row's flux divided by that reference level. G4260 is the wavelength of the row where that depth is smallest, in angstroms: 4262.5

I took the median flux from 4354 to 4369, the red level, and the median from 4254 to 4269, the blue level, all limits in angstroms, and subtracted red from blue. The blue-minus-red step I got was -1.3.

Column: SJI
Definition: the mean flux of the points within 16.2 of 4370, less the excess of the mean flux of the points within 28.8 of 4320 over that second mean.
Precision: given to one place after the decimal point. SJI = 22.5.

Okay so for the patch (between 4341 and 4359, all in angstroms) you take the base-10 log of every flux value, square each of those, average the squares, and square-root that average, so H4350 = 1.27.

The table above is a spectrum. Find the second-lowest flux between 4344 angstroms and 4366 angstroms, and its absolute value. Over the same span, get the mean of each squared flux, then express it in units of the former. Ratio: 20.4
